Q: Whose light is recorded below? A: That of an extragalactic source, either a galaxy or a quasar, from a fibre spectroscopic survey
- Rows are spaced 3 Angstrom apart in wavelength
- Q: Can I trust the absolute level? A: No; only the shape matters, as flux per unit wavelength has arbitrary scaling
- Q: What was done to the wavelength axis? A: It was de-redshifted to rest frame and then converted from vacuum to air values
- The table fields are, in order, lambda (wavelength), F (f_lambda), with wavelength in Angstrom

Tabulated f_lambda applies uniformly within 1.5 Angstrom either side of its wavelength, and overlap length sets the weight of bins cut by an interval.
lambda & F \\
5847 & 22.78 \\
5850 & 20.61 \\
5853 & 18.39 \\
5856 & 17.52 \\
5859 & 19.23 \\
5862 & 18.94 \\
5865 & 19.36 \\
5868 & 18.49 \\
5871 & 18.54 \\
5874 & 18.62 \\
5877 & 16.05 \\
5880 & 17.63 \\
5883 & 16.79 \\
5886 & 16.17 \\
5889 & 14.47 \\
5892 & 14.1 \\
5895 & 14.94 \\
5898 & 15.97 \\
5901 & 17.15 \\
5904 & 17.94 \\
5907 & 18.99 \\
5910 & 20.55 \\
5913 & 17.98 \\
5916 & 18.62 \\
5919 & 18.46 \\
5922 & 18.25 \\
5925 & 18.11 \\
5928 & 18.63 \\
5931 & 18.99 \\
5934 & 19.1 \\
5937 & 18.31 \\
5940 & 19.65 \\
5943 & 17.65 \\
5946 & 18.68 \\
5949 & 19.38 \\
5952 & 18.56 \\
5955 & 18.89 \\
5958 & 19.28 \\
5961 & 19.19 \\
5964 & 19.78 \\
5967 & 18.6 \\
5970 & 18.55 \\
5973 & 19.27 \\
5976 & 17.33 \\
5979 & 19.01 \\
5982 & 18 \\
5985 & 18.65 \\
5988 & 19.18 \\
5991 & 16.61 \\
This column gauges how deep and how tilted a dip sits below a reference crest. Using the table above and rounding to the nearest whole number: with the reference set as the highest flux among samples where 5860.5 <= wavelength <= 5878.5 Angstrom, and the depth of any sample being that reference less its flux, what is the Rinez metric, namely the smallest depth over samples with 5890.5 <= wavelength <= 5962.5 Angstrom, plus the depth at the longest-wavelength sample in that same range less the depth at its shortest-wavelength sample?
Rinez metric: -6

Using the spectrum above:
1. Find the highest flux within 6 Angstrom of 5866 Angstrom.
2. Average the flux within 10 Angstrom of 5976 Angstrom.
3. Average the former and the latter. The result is 18.9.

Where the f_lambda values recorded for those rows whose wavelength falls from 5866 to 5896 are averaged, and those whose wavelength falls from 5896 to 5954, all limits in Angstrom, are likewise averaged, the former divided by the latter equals 0.90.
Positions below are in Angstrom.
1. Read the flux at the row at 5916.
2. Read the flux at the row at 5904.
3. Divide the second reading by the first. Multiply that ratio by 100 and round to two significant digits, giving 96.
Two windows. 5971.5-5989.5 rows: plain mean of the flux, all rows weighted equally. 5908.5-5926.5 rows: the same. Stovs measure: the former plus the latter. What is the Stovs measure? 37.2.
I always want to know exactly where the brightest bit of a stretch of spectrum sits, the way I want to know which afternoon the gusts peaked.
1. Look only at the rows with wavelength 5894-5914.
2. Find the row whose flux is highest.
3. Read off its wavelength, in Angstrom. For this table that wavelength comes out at 5910 Angstrom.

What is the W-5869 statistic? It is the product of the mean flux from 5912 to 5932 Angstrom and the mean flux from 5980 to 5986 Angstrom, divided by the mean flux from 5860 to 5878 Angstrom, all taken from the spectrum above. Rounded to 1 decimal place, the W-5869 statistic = 18.4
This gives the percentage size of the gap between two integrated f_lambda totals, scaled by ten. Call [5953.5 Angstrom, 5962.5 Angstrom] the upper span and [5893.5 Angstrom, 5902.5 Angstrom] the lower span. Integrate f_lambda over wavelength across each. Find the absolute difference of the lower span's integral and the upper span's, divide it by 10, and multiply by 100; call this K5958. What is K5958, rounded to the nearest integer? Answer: 279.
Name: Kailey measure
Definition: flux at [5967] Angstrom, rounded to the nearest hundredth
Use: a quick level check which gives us 18.60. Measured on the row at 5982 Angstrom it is 18.00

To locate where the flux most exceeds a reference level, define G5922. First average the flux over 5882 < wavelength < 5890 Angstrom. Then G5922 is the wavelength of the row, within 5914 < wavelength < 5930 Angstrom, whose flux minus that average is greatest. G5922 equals 5928 Angstrom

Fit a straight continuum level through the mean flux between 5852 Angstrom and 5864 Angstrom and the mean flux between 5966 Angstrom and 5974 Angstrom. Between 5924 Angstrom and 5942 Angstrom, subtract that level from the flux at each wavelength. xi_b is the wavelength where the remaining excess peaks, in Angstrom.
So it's 5940 Angstrom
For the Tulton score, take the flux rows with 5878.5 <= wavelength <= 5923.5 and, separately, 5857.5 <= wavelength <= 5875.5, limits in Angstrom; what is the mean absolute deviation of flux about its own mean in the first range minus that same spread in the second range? 1.1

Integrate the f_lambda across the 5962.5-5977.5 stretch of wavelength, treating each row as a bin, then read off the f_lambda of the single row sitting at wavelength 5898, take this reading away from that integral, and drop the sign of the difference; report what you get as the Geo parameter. 265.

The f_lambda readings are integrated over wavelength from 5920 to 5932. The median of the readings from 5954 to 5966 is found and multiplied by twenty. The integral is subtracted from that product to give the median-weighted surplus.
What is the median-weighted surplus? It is 163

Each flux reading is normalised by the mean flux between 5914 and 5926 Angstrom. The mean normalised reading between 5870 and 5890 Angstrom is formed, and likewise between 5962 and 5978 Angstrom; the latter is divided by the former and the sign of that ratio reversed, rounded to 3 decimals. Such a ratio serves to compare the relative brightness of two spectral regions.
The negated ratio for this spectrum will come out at -1.107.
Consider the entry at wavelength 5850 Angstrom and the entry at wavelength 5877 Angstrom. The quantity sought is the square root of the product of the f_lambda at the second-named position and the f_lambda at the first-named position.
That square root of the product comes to 18.2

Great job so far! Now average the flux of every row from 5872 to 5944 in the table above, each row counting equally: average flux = 17.6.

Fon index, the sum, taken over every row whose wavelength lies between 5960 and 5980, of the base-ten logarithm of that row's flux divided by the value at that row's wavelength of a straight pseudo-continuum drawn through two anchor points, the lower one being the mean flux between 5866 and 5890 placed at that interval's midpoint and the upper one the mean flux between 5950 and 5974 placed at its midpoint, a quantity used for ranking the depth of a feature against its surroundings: -0.06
